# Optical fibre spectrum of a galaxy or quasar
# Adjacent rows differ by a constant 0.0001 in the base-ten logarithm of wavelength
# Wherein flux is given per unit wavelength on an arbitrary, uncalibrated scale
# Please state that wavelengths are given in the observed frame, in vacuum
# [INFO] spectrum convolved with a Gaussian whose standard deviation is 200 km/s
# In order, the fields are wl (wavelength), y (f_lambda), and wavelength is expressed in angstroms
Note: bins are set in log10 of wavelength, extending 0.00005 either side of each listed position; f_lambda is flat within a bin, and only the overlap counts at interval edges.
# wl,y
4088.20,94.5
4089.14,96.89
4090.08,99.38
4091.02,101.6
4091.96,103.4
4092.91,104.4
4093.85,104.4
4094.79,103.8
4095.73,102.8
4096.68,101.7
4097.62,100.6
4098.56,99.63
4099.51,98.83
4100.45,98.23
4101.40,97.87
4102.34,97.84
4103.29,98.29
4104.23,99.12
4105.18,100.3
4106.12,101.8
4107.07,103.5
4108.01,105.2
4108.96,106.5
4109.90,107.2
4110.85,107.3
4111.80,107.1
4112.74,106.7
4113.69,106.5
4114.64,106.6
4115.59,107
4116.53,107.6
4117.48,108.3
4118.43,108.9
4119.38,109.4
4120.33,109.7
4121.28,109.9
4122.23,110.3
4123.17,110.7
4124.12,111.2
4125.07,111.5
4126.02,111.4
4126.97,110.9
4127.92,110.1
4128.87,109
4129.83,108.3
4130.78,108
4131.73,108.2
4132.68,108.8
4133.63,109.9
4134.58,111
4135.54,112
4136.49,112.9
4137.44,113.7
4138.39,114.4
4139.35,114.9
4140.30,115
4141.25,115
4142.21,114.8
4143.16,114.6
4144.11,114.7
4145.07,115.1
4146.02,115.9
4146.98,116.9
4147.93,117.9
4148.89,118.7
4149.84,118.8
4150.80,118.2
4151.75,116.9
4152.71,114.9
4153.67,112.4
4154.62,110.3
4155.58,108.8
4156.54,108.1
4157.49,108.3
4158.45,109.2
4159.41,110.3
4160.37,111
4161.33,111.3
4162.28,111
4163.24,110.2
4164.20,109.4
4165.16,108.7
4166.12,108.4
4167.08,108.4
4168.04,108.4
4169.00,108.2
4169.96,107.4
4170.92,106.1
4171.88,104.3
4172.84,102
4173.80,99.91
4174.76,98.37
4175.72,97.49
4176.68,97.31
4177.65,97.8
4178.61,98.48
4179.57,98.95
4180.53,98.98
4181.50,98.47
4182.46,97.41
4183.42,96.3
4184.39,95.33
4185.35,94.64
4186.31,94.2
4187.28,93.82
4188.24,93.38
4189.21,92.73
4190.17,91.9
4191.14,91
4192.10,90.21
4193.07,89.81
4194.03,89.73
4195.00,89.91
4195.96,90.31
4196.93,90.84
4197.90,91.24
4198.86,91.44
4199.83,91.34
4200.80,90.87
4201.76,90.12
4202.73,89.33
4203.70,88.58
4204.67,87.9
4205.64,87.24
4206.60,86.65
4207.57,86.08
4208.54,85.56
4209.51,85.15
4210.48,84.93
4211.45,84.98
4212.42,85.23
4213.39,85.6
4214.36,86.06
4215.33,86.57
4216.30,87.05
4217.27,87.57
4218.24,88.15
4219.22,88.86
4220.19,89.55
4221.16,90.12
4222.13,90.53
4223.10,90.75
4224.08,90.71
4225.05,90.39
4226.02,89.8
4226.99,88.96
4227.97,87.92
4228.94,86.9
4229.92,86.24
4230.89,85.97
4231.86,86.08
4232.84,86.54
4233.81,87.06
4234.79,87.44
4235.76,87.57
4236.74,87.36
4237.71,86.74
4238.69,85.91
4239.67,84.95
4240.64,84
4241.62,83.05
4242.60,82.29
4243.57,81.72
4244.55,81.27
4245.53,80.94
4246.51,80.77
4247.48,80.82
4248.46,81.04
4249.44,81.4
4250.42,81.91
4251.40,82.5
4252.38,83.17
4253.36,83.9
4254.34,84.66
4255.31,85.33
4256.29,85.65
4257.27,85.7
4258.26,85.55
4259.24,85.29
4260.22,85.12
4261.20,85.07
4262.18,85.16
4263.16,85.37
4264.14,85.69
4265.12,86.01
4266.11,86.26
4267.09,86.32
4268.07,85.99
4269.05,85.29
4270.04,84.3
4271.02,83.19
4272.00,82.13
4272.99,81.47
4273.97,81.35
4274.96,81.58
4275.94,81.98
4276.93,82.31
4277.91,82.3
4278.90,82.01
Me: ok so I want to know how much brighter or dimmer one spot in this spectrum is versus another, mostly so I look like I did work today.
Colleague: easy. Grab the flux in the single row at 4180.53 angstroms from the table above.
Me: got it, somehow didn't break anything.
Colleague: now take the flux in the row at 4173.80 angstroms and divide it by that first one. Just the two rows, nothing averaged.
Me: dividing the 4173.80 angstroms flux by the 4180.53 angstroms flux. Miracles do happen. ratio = 1.01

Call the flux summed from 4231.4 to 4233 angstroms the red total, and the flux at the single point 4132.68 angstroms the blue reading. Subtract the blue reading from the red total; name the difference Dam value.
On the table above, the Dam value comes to 64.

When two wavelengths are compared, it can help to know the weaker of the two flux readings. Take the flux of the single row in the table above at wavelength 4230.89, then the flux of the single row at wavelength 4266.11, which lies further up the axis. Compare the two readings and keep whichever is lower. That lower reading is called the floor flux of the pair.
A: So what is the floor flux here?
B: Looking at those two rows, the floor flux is 86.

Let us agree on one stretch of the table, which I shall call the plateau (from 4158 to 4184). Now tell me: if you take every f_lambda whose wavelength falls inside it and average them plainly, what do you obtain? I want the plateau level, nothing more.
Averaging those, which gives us 104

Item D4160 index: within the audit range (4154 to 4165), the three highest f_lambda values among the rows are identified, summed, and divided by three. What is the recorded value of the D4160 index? 111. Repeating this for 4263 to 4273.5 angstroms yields 86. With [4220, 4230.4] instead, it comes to 91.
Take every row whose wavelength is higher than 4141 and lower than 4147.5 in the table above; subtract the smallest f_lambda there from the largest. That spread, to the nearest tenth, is 2.3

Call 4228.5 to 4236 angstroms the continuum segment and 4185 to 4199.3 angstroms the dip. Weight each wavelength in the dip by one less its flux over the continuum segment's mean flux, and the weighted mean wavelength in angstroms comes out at 4191.0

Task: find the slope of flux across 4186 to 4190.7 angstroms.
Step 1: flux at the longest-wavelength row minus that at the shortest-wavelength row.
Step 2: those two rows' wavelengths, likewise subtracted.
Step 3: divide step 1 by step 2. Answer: -0.60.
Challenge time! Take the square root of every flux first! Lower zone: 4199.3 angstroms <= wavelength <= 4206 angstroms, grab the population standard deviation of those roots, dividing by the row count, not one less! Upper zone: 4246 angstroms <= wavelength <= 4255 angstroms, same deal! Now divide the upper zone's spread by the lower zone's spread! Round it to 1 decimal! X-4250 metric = 1.0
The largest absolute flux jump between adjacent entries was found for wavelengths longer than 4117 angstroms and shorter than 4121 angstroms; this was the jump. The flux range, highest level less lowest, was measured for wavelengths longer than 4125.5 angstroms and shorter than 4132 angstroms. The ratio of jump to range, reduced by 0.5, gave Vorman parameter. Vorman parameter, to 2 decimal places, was -0.32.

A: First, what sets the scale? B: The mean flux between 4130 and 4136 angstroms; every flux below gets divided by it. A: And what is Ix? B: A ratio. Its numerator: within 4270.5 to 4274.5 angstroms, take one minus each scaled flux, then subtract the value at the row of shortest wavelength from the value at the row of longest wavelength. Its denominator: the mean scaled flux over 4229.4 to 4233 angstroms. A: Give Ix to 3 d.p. 0.021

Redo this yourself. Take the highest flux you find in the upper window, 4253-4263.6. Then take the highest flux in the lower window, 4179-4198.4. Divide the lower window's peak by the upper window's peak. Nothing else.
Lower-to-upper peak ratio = 1.15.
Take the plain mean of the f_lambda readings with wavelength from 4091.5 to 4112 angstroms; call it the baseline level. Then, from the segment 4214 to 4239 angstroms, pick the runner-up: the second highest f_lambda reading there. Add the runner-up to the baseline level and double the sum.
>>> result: 386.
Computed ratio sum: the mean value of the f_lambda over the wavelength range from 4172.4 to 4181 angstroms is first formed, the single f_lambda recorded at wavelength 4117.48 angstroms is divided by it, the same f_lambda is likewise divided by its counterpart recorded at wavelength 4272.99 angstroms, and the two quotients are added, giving 2.43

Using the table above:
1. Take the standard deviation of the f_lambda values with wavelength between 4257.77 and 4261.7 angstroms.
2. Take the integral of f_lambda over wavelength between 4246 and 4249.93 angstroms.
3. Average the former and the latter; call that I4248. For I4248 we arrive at 159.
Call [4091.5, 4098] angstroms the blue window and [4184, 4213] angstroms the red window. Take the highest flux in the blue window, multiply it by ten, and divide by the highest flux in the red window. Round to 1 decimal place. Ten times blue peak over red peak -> 11.0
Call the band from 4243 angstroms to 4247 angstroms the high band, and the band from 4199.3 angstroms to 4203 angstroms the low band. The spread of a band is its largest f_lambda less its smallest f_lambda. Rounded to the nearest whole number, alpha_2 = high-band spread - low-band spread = -1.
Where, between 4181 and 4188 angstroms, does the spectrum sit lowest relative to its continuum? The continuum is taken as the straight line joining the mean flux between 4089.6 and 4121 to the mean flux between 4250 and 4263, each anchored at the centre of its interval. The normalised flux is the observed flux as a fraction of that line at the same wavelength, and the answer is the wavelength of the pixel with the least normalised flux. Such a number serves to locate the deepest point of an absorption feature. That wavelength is 4187.28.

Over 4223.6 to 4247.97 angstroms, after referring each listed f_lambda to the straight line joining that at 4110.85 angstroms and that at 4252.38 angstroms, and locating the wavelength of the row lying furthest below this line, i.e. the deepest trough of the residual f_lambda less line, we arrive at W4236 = 4246.51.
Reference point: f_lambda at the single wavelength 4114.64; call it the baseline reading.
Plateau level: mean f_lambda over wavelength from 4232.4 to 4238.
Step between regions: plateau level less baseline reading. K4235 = -19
